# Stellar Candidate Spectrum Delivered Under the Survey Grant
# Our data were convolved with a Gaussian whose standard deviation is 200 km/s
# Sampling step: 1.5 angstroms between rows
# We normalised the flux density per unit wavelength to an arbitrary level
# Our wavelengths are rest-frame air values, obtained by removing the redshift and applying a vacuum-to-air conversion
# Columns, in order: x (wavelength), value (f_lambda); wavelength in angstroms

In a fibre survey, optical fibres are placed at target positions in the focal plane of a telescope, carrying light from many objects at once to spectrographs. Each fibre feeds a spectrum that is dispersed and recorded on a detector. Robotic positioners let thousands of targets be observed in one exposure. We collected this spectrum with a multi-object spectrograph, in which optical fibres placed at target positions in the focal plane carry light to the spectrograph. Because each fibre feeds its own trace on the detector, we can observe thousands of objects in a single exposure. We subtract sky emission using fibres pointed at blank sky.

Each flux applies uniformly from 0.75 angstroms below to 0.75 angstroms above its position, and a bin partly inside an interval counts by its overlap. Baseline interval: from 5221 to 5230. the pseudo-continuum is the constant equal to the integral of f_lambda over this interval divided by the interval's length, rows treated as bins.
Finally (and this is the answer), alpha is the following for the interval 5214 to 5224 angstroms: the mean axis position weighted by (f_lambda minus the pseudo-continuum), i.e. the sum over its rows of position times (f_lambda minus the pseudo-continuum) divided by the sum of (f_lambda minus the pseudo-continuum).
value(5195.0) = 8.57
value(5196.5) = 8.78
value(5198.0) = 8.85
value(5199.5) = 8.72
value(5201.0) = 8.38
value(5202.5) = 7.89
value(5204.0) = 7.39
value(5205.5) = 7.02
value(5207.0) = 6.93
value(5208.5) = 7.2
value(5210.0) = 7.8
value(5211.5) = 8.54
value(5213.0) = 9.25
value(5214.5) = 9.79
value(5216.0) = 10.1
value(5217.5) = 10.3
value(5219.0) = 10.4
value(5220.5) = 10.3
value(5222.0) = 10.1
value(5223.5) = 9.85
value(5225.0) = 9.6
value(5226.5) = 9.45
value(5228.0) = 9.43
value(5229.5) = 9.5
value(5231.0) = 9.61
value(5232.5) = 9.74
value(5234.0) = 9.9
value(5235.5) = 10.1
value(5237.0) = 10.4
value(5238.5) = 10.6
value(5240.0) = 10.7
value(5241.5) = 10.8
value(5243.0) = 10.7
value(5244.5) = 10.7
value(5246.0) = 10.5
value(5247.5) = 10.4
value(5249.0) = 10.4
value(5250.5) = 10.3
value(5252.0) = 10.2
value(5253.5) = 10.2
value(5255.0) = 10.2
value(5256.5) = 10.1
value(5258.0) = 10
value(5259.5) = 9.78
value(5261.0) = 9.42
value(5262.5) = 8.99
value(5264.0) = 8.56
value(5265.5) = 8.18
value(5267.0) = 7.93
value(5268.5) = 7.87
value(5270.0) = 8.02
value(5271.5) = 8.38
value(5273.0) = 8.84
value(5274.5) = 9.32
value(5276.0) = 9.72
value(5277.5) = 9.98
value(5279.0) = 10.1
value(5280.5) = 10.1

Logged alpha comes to 5219.1 angstroms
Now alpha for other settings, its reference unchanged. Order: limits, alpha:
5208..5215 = 5209.8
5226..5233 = 5227.8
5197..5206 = 5202.8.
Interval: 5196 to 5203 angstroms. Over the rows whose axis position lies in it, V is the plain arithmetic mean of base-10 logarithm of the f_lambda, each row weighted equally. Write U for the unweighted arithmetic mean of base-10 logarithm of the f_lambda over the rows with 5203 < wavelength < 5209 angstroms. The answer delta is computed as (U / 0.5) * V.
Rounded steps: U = 0.85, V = 0.93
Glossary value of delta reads 1.59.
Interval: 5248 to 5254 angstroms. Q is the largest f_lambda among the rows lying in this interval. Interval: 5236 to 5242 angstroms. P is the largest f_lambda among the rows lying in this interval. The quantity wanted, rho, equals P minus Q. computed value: 0.4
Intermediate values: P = 10.8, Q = 10.4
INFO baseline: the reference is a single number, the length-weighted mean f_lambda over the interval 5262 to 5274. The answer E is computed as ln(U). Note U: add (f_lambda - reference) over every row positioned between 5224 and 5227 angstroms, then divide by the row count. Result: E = 0.2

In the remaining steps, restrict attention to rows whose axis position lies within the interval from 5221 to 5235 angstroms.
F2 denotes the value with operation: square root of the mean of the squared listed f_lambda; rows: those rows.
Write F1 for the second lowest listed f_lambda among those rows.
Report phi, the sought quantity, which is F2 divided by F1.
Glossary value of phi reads 1.025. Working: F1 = 9.45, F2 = 9.7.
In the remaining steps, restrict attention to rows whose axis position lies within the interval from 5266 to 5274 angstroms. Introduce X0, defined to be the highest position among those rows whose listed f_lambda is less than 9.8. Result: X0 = 5273.0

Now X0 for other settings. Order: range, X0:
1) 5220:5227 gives 5226.5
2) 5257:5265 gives 5264.0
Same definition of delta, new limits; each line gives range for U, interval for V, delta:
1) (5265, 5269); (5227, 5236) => 1.78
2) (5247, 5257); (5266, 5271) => 1.82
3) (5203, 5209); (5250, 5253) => 1.72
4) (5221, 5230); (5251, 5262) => 1.97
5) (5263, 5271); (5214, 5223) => 1.83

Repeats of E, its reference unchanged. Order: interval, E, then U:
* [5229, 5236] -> 0.3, 1.4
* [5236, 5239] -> 0.8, 2.1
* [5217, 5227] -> 0.5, 1.6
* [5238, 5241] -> 0.8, 2.3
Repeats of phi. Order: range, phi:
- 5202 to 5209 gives 1.039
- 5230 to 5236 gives 1.010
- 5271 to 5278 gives 1.048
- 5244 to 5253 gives 1.011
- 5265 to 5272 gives 1.019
